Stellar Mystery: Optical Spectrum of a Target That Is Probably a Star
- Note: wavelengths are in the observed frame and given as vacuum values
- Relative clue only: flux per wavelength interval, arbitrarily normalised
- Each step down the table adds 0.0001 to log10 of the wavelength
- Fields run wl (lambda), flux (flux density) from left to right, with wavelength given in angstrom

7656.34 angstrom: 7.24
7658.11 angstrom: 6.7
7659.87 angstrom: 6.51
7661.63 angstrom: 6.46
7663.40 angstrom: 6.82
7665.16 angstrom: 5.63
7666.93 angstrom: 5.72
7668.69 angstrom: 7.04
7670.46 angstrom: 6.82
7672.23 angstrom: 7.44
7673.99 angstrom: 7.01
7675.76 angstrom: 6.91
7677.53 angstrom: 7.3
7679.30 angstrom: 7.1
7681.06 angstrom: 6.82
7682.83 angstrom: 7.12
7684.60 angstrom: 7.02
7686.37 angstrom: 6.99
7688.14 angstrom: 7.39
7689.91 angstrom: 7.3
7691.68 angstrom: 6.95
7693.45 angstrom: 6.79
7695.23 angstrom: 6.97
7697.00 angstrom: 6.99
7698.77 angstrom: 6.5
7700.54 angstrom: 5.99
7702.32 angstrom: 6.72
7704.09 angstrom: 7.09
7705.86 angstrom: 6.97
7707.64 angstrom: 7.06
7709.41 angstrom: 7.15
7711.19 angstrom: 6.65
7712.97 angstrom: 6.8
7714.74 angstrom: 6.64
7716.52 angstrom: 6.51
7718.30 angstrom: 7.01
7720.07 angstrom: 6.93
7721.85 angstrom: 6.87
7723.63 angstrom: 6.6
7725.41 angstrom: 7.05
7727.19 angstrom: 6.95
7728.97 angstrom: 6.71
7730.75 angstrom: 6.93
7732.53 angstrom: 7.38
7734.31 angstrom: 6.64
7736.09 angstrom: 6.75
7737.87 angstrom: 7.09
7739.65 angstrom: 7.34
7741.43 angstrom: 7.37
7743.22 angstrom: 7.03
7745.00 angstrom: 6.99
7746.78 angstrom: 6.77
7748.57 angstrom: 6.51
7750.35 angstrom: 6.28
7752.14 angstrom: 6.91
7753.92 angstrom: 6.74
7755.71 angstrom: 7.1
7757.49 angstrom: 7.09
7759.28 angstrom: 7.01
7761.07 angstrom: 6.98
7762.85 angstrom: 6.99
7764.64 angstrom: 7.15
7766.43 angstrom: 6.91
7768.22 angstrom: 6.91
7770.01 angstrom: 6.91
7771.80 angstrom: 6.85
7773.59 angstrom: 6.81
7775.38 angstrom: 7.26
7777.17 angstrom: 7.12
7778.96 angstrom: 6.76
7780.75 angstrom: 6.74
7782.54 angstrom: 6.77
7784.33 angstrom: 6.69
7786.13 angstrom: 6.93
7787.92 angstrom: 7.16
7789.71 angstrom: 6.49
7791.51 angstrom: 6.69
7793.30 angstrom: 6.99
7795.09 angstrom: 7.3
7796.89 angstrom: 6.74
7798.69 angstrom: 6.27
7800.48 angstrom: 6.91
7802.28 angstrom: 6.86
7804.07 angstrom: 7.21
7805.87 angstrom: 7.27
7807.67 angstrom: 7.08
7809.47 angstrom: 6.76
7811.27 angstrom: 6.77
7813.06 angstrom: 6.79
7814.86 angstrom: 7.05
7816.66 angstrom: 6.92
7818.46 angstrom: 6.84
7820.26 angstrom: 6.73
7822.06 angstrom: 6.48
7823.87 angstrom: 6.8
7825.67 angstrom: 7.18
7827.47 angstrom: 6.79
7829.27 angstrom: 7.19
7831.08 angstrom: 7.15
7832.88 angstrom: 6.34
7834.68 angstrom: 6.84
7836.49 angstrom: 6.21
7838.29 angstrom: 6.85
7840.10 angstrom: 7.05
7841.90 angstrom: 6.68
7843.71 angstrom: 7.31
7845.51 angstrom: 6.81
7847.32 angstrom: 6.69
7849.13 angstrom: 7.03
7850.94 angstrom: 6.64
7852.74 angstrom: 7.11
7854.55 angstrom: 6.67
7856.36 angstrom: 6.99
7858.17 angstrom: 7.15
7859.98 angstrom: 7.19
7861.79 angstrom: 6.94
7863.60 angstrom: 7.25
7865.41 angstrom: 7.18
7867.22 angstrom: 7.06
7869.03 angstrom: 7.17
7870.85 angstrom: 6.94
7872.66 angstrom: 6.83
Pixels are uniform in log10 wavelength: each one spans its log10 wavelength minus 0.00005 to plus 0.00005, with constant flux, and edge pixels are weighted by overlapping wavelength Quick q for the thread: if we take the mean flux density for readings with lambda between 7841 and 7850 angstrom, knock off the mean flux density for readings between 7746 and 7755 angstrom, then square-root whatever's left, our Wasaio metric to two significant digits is 0.51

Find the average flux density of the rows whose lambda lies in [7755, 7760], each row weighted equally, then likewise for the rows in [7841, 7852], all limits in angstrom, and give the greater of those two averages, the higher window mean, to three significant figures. 7.07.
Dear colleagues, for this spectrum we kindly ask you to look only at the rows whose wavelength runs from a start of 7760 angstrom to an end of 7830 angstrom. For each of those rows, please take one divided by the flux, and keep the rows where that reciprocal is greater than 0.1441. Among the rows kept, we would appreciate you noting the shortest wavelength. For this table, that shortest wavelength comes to 7766.43 angstrom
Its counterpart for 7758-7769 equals 7766.43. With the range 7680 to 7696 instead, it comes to 7681.06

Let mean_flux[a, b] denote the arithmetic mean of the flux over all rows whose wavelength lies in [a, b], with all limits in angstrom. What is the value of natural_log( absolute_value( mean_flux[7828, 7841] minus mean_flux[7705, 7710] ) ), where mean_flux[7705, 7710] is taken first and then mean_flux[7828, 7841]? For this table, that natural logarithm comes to -1.4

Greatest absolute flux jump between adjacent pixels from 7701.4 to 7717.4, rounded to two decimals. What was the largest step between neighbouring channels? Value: 0.50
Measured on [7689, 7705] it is 0.73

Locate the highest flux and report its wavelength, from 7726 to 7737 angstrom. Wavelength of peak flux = 7732.53 angstrom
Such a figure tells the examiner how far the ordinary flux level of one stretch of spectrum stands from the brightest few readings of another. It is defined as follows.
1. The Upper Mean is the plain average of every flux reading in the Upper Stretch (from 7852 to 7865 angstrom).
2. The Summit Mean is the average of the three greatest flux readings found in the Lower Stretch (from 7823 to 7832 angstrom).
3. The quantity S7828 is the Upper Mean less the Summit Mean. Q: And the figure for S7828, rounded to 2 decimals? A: -0.13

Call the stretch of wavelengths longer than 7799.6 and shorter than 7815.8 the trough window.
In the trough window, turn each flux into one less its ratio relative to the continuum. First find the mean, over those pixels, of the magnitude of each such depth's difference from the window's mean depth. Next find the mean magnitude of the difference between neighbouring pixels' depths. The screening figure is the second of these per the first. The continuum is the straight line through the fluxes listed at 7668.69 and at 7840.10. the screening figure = 0.95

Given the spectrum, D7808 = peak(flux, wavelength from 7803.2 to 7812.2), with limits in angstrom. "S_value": 7.27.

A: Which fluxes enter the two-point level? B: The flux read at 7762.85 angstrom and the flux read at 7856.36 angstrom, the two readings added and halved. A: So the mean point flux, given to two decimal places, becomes 6.99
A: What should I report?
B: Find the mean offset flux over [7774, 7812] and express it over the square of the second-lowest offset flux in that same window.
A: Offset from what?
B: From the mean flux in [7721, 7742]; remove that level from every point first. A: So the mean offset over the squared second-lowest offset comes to -0.3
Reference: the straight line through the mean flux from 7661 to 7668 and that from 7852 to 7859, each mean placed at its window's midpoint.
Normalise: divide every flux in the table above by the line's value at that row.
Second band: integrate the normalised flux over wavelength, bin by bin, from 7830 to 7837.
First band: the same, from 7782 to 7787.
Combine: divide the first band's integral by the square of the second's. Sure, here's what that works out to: 0.11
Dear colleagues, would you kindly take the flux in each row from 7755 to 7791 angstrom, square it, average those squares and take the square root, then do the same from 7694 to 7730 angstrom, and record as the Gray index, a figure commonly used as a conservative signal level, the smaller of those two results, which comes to 6.81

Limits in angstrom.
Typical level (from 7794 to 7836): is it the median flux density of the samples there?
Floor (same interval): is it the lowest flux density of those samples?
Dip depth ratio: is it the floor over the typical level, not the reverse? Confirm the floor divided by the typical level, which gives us 0.92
